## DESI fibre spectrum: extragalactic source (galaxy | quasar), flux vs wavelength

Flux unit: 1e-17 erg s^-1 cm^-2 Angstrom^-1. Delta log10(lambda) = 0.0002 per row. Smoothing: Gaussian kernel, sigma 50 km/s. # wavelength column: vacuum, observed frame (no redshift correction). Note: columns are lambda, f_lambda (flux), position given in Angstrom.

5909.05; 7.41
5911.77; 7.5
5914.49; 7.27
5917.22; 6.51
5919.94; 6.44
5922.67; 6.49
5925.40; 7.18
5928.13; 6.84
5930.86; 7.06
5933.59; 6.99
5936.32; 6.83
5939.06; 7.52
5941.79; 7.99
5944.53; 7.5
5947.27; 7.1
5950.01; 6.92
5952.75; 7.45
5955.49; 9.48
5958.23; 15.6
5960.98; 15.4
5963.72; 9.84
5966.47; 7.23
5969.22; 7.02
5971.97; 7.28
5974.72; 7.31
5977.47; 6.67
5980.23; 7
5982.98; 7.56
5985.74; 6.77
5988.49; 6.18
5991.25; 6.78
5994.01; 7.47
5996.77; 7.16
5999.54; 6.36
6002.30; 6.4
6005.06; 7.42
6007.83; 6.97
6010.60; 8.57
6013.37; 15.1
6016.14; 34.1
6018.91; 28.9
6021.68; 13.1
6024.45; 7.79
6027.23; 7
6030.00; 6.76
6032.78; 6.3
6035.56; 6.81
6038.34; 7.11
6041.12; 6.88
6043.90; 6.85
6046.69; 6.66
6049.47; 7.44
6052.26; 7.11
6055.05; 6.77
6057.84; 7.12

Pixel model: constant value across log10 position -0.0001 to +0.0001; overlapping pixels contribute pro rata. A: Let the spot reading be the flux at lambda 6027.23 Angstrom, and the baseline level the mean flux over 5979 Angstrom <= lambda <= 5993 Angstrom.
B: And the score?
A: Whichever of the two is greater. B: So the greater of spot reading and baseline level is 7.0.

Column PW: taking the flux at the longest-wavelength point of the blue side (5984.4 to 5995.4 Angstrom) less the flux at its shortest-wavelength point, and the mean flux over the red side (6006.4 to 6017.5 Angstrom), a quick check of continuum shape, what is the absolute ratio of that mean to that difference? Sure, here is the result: 23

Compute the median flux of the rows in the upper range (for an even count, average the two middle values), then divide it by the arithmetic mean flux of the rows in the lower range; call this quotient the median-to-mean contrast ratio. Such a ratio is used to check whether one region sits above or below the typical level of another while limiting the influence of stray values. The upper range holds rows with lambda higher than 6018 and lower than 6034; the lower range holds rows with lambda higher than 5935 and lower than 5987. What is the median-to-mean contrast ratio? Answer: 0.89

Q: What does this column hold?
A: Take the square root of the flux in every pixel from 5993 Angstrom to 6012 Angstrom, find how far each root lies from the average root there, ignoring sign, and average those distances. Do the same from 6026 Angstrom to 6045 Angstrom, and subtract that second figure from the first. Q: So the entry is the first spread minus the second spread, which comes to 0.07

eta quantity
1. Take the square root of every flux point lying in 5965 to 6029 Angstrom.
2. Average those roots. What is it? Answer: 3.01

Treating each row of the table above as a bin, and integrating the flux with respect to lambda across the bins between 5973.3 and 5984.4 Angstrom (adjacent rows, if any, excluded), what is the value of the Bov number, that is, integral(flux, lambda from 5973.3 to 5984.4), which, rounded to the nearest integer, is 79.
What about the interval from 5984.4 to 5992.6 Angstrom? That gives 54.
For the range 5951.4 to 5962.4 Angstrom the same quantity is 132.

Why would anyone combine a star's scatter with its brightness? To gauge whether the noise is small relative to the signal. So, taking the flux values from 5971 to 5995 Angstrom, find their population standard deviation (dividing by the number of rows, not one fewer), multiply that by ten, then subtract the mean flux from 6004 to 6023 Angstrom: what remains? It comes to -12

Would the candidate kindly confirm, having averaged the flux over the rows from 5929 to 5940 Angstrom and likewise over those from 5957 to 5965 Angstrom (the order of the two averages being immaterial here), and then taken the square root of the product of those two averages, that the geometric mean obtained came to 9.8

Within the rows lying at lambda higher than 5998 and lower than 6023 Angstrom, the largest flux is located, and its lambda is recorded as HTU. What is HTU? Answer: 6016.14 Angstrom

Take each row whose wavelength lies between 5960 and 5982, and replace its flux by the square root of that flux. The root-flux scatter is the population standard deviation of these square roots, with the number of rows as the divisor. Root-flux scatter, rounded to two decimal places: 0.43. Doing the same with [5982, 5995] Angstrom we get 0.10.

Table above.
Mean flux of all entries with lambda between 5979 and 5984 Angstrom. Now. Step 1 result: 7.28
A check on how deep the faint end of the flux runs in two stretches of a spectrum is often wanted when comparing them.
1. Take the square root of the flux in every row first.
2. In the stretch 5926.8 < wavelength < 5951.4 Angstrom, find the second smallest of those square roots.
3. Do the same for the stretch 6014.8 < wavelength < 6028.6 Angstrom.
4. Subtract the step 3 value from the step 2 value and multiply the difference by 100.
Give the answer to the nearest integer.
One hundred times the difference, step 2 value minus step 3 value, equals -18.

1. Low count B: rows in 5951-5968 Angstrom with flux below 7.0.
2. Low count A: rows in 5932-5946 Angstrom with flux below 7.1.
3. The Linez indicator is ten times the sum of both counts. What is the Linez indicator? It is 20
